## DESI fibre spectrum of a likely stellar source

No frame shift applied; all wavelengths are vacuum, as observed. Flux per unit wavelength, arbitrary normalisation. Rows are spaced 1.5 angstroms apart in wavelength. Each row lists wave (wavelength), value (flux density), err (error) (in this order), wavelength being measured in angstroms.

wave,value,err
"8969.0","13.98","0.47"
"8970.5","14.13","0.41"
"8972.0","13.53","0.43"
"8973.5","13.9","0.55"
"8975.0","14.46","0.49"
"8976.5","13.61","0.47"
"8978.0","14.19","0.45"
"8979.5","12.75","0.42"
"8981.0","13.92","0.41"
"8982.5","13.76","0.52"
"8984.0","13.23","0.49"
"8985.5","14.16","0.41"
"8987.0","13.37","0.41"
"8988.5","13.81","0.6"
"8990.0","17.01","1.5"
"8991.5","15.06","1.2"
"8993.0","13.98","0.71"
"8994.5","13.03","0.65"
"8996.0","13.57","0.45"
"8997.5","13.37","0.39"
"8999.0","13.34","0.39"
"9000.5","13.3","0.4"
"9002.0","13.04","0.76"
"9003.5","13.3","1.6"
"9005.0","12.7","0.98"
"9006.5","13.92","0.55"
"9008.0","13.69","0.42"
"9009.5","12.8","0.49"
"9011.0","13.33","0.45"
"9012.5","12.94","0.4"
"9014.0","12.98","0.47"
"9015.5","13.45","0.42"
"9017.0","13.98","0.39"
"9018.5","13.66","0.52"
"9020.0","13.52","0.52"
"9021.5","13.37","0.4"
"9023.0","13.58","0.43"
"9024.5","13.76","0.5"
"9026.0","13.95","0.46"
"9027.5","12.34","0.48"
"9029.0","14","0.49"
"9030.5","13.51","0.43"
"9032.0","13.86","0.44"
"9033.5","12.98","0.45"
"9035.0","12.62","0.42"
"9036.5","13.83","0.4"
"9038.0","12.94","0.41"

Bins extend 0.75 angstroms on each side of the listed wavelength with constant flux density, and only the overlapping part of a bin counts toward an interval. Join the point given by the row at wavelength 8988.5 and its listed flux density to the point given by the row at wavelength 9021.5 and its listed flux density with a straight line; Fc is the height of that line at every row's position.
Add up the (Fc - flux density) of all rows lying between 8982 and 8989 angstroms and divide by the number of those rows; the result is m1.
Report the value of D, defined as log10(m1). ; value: -0.74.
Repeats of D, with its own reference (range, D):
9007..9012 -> -0.59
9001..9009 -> -0.59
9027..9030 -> -0.96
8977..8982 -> -0.51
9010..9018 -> -0.87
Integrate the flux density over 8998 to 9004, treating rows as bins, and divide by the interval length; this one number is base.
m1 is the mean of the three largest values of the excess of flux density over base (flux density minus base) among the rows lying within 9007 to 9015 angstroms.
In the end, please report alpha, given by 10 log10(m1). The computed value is -11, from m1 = 0.09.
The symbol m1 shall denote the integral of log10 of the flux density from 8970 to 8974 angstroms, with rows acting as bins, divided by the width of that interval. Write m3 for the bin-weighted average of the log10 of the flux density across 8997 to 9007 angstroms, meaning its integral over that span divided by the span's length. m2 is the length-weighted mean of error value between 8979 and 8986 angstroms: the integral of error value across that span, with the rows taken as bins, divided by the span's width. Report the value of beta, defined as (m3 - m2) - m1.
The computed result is -0.47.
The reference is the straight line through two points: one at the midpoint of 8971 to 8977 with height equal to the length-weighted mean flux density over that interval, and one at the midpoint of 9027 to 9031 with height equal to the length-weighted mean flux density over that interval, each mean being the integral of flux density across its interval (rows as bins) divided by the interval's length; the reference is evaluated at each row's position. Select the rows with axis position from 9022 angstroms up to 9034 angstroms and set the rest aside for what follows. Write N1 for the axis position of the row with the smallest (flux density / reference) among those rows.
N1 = 9027.5 angstroms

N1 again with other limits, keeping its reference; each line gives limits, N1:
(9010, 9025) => 9012.5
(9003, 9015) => 9005.0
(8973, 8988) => 8979.5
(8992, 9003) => 8994.5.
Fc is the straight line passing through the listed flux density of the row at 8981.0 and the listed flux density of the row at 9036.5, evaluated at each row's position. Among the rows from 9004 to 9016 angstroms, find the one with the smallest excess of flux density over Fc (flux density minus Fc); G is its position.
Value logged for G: 9005.0 angstroms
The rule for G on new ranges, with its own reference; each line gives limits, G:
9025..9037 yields 9027.5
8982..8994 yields 8984.0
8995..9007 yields 9005.0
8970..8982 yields 8979.5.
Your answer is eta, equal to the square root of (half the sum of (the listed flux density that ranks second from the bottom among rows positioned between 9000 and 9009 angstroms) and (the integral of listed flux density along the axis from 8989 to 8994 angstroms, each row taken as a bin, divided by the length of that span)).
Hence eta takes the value 3.755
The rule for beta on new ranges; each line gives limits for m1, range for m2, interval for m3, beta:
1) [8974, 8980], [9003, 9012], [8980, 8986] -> -0.72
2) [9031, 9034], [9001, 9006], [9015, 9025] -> -1.04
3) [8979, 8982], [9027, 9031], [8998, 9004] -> -0.47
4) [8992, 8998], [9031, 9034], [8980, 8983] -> -0.44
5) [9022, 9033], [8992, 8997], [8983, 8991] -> -0.60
